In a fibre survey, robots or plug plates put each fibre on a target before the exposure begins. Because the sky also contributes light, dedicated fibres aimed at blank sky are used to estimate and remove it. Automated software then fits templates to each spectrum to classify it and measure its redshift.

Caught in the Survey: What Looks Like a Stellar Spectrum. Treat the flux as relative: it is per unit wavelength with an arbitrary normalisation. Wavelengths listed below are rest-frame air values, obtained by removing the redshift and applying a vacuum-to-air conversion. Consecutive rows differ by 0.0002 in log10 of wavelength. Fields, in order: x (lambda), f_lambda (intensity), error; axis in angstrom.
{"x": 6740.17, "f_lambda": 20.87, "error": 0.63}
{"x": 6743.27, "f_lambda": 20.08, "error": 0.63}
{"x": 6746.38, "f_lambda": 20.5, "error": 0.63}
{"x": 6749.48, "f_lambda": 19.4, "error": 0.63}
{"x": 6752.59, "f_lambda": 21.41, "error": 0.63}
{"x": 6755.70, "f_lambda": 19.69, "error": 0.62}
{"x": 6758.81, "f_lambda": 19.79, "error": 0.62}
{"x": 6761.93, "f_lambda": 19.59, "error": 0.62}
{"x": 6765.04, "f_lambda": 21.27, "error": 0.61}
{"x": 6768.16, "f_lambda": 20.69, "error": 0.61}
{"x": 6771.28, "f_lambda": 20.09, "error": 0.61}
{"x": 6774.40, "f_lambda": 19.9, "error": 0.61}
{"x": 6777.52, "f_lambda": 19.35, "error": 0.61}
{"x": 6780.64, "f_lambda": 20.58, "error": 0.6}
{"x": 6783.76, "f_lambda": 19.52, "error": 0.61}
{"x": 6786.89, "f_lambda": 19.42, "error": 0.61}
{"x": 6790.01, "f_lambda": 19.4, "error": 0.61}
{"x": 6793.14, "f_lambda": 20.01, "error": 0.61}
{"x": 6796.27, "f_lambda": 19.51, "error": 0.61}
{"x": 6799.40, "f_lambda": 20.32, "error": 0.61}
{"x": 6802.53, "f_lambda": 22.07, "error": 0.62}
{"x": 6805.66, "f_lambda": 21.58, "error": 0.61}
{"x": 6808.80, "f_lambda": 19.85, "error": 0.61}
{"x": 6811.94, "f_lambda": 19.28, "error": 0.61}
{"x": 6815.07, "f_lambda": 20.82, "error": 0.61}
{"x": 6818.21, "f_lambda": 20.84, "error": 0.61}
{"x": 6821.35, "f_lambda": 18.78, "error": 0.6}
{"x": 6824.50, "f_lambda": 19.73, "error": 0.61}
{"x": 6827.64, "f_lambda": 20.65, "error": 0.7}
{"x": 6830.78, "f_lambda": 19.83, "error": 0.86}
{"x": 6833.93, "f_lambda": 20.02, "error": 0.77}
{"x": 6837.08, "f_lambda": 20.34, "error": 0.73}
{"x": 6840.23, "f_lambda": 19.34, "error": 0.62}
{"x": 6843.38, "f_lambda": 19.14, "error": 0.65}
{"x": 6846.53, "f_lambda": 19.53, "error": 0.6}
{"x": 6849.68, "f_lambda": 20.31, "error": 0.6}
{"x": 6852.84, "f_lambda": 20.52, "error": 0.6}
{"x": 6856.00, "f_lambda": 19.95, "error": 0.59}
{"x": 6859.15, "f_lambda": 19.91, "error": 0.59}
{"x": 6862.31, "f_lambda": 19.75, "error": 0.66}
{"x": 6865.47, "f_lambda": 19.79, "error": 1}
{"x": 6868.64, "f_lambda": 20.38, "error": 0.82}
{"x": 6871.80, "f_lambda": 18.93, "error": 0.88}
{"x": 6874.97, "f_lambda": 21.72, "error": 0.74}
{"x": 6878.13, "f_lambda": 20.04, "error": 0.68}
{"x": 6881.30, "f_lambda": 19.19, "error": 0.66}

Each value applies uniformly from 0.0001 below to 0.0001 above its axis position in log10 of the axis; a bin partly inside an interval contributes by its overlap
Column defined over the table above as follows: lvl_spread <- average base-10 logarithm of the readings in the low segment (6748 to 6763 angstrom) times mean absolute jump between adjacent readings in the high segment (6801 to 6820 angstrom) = 1.1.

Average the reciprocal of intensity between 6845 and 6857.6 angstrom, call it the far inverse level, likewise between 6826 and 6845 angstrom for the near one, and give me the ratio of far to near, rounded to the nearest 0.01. 0.99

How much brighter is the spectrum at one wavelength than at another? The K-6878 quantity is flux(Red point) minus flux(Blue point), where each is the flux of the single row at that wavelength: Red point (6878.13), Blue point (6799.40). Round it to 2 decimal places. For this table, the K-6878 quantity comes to -0.28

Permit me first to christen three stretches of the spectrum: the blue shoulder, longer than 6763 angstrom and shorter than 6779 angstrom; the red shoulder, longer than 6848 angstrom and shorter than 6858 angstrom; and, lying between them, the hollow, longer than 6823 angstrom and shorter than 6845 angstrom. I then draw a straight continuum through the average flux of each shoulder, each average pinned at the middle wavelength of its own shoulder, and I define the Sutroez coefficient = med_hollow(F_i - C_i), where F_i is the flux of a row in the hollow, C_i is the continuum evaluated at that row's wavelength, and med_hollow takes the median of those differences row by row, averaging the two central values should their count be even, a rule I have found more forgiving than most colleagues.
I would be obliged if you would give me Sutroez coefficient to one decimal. -0.4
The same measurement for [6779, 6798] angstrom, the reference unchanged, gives -0.7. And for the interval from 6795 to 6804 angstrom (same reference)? 0.1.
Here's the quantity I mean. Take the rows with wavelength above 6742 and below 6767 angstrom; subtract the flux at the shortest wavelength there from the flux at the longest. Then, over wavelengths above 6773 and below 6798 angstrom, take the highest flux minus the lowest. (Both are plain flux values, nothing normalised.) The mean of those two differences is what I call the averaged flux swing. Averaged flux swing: 1.2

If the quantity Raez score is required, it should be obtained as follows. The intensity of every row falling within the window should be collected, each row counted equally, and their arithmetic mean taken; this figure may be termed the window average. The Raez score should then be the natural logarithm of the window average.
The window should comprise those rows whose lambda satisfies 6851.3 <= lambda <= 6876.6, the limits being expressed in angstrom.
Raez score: 3.00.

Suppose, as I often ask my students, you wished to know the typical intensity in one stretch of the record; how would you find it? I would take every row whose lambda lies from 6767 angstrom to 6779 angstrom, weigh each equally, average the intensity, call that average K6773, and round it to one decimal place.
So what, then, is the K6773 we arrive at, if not 20.0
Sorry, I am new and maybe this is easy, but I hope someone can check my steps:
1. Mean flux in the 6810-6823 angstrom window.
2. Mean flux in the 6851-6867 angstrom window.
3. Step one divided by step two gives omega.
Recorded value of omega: 0.997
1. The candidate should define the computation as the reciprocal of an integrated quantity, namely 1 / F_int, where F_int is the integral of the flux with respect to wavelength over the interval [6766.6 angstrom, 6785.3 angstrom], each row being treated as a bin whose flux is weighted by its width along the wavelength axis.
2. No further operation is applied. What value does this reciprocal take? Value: 0.0027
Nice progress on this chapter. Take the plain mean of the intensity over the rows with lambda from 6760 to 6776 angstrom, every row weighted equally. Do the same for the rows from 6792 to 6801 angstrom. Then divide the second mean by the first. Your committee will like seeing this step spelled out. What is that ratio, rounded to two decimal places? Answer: 0.98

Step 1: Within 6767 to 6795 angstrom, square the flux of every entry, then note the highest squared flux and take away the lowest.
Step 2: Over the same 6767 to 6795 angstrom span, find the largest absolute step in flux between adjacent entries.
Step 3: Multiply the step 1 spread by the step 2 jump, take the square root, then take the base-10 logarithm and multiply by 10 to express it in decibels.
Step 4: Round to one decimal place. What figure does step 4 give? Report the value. 9.1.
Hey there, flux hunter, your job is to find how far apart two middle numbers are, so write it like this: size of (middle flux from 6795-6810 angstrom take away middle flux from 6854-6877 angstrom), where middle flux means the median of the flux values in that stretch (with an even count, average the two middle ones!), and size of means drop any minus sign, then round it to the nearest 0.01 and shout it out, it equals 0.41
